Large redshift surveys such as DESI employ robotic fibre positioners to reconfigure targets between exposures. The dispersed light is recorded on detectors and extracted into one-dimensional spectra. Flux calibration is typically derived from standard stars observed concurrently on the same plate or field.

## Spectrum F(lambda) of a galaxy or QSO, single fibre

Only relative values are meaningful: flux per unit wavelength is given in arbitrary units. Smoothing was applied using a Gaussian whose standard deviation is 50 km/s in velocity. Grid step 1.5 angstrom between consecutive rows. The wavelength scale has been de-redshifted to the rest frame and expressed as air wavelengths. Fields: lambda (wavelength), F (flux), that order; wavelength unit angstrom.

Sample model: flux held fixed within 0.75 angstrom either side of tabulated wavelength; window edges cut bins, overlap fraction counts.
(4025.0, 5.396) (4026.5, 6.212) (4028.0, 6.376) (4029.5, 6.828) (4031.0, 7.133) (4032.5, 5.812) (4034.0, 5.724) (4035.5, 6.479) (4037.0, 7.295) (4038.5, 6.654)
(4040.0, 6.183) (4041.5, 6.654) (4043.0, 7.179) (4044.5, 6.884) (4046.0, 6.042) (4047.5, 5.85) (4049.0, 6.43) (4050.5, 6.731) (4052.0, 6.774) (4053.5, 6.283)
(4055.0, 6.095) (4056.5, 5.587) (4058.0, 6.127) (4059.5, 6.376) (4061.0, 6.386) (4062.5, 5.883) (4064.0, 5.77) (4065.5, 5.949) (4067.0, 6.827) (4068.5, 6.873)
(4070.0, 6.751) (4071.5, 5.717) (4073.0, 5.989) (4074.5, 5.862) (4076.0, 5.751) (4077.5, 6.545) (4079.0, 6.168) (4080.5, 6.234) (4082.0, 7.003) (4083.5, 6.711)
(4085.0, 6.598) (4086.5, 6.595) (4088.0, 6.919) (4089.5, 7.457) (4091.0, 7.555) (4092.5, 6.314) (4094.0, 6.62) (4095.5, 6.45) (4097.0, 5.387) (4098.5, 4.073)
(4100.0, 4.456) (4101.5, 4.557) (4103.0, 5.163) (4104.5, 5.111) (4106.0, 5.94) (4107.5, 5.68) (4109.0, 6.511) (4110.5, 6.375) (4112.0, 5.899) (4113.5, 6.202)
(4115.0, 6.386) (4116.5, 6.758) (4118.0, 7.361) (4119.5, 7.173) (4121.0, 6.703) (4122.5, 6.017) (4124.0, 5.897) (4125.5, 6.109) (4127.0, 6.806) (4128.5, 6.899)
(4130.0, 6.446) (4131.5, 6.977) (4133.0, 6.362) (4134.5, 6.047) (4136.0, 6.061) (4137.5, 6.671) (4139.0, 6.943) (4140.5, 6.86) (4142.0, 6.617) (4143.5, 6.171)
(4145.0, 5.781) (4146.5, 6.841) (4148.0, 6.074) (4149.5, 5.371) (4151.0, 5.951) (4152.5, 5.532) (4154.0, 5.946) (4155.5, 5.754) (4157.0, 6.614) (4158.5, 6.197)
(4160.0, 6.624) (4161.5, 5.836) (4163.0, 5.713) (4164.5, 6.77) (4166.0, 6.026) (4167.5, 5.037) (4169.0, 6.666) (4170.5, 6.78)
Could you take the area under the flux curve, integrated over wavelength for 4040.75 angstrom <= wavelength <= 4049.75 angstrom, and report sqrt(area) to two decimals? 7.65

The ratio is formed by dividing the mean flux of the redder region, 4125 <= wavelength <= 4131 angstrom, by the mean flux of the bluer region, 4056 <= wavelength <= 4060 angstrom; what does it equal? 1.09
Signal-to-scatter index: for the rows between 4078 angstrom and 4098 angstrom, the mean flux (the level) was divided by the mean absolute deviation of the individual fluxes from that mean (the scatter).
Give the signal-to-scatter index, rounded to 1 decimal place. 16.7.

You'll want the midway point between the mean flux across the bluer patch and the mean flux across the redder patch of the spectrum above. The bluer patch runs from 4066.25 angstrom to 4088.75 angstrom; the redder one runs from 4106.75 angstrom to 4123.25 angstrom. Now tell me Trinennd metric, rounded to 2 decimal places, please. 6.45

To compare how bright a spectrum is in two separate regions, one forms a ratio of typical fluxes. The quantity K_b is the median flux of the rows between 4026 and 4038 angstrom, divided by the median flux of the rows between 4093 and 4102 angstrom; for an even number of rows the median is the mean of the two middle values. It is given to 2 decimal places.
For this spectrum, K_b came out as 1.29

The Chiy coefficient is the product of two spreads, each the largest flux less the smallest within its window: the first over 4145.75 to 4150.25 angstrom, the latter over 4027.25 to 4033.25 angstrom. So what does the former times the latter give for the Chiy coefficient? 1.9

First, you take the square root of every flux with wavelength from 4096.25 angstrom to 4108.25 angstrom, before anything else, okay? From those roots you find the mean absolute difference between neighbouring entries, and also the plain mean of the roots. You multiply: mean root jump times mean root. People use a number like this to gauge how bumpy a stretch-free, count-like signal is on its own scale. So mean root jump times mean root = 0.26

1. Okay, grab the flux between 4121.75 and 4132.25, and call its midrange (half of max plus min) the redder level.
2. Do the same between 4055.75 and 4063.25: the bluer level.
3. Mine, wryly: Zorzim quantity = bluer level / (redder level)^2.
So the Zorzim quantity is 0.144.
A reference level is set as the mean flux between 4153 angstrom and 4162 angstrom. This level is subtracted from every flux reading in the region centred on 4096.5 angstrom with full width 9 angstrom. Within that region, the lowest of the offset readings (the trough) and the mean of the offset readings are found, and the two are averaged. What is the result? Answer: -1.4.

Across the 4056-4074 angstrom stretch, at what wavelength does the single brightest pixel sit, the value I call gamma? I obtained 4068.5 angstrom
